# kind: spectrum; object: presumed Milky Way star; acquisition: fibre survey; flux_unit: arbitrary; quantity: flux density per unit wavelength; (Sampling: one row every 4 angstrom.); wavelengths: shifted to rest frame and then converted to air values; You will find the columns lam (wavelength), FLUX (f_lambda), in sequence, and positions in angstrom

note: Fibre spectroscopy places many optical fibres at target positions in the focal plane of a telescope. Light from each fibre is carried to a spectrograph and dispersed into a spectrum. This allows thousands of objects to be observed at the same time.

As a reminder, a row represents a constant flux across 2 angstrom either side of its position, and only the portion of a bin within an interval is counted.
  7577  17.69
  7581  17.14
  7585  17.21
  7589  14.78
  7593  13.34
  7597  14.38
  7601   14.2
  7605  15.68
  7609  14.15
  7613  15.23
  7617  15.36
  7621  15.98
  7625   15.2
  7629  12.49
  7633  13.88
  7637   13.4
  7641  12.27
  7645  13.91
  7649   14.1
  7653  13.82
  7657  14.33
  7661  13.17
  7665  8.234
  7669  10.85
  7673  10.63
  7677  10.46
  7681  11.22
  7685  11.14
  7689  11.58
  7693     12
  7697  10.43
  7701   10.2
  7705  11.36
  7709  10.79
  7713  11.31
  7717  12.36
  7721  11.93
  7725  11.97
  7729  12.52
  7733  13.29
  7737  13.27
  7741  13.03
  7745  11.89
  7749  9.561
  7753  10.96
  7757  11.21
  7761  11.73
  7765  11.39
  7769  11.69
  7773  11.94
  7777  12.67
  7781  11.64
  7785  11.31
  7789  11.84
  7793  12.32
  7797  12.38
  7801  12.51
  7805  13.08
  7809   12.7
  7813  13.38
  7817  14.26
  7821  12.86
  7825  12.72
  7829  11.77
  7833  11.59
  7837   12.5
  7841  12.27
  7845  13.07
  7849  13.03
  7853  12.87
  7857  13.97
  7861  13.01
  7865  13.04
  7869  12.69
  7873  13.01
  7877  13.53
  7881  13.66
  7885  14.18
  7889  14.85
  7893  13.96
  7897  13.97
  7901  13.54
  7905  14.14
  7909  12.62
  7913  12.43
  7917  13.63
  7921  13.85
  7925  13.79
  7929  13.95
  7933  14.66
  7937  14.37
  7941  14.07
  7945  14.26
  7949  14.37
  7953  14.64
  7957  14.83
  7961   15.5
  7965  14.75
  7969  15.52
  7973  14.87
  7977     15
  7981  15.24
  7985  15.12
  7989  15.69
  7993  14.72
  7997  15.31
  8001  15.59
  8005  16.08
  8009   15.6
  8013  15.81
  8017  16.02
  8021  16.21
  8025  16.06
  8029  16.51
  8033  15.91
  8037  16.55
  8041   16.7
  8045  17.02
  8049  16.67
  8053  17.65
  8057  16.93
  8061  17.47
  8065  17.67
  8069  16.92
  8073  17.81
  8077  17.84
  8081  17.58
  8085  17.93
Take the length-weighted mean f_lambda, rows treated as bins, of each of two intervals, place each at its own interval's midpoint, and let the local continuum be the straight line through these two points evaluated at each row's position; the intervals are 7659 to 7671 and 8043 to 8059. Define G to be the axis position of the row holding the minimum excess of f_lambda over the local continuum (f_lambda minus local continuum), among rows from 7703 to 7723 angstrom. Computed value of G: 7709 angstrom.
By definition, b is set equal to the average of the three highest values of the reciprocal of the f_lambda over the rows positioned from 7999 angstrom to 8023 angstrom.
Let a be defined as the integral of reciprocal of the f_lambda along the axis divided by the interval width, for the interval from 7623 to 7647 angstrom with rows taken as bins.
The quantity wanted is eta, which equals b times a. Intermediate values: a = 0.074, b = 0.06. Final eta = 0.0047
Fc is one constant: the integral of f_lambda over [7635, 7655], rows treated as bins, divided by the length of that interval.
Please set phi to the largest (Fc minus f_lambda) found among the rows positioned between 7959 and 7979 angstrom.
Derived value -1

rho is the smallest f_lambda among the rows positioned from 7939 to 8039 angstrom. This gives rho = 14.07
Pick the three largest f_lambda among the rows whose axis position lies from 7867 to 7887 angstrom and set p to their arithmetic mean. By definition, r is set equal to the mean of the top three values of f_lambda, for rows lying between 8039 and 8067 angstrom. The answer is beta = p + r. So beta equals 31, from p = 13.8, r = 17.6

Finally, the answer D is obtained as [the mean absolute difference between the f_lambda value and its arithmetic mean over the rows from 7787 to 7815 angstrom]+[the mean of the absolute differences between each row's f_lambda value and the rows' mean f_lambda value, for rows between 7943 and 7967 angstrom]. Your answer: 0.7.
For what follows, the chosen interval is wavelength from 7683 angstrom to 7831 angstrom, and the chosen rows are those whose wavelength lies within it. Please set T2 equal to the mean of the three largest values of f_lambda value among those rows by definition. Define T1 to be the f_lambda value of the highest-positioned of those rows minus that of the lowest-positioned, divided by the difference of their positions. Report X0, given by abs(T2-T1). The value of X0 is 13.6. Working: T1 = 0.00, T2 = 13.6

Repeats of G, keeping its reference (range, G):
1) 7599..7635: 7629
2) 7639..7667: 7665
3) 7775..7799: 7785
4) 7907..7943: 7913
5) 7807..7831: 7829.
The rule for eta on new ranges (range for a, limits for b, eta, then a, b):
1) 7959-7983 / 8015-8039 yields 0.0041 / 0.066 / 0.06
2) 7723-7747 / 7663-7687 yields 0.0082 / 0.079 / 0.10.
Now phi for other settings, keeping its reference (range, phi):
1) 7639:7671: 5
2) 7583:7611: 0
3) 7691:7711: 3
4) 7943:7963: -1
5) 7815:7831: 2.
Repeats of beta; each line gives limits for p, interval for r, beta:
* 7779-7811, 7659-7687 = 25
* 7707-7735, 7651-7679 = 26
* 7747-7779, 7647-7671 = 26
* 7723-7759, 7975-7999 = 29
